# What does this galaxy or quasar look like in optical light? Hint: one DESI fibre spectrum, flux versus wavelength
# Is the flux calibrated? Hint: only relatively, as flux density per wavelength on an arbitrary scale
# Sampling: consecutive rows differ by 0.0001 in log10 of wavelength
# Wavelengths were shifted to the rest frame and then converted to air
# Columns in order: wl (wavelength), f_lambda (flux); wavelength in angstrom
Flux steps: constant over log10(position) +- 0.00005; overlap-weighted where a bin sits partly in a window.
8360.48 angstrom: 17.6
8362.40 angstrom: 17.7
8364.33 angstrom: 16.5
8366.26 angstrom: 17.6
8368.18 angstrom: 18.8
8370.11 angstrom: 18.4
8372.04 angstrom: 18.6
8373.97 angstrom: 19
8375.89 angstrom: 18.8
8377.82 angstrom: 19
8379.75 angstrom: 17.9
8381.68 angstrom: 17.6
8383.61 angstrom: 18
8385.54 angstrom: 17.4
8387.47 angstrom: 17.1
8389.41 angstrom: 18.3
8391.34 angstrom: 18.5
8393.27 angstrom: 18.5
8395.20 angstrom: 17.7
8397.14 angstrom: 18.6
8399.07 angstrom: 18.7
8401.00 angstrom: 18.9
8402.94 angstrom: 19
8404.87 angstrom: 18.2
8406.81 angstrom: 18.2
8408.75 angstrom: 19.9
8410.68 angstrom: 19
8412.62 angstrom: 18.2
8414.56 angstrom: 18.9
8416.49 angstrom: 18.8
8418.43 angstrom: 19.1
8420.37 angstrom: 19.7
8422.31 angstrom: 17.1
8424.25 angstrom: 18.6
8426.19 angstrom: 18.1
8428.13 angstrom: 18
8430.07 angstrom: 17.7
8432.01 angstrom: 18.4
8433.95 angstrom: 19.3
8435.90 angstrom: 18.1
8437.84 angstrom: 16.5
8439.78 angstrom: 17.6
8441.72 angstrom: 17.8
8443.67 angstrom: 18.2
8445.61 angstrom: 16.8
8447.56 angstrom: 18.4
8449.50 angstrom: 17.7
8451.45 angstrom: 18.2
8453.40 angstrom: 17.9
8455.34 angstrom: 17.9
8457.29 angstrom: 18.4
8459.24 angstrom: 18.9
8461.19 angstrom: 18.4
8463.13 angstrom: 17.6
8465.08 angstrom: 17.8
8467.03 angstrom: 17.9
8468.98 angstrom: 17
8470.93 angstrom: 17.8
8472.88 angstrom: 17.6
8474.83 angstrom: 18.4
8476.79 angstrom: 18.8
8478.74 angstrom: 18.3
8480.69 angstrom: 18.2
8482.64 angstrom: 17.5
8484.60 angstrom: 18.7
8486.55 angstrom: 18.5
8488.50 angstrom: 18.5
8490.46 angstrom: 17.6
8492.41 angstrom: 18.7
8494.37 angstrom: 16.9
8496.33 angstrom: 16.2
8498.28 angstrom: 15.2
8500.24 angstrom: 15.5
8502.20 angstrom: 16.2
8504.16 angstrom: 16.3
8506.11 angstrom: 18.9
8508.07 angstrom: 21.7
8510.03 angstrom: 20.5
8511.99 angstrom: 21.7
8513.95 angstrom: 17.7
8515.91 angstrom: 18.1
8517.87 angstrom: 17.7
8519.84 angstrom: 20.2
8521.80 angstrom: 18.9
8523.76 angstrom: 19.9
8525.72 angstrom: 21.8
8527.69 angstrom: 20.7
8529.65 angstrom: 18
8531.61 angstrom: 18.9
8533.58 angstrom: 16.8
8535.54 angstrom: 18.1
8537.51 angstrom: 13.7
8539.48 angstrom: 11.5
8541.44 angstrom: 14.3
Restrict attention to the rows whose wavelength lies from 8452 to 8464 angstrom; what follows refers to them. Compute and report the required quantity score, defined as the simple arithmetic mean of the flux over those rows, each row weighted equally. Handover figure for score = 18.2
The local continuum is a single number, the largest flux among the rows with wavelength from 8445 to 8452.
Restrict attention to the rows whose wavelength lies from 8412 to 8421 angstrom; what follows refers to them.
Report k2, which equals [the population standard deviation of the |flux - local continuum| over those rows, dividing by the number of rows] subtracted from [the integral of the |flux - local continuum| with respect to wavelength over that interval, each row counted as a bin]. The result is 5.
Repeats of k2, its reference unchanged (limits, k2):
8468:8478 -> 6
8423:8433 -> 3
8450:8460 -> 3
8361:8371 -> 7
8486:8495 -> 4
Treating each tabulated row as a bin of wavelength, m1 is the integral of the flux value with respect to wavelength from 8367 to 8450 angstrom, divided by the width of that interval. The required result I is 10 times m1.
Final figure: 183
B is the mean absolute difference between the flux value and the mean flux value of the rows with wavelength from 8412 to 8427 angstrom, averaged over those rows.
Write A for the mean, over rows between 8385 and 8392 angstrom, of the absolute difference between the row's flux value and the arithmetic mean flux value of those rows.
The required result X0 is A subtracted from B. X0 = 0.0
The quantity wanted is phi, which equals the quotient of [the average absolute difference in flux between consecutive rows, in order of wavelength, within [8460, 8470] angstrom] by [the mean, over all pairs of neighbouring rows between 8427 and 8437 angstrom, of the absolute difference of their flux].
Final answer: 0.6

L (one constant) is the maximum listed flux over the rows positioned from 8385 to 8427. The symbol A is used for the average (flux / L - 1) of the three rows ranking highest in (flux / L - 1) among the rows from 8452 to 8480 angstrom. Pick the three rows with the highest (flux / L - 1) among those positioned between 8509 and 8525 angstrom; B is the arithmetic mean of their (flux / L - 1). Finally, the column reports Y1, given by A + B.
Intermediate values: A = -0.060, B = 0.05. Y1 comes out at -0.02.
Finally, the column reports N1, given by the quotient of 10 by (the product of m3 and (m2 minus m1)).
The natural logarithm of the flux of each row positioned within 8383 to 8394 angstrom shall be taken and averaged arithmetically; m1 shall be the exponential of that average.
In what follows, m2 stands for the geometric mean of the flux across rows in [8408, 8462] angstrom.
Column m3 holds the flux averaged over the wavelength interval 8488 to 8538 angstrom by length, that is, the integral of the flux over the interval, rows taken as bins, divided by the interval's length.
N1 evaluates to 1.8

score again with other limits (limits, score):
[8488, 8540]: 18.0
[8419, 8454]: 18.0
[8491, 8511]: 17.6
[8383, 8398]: 18.0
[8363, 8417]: 18.4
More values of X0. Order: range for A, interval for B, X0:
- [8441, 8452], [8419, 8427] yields 0.4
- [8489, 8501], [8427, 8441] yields -0.5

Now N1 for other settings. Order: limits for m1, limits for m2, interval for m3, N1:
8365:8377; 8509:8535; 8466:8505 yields 0.8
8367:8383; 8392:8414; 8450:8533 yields 4.8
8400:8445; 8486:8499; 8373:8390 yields -0.5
